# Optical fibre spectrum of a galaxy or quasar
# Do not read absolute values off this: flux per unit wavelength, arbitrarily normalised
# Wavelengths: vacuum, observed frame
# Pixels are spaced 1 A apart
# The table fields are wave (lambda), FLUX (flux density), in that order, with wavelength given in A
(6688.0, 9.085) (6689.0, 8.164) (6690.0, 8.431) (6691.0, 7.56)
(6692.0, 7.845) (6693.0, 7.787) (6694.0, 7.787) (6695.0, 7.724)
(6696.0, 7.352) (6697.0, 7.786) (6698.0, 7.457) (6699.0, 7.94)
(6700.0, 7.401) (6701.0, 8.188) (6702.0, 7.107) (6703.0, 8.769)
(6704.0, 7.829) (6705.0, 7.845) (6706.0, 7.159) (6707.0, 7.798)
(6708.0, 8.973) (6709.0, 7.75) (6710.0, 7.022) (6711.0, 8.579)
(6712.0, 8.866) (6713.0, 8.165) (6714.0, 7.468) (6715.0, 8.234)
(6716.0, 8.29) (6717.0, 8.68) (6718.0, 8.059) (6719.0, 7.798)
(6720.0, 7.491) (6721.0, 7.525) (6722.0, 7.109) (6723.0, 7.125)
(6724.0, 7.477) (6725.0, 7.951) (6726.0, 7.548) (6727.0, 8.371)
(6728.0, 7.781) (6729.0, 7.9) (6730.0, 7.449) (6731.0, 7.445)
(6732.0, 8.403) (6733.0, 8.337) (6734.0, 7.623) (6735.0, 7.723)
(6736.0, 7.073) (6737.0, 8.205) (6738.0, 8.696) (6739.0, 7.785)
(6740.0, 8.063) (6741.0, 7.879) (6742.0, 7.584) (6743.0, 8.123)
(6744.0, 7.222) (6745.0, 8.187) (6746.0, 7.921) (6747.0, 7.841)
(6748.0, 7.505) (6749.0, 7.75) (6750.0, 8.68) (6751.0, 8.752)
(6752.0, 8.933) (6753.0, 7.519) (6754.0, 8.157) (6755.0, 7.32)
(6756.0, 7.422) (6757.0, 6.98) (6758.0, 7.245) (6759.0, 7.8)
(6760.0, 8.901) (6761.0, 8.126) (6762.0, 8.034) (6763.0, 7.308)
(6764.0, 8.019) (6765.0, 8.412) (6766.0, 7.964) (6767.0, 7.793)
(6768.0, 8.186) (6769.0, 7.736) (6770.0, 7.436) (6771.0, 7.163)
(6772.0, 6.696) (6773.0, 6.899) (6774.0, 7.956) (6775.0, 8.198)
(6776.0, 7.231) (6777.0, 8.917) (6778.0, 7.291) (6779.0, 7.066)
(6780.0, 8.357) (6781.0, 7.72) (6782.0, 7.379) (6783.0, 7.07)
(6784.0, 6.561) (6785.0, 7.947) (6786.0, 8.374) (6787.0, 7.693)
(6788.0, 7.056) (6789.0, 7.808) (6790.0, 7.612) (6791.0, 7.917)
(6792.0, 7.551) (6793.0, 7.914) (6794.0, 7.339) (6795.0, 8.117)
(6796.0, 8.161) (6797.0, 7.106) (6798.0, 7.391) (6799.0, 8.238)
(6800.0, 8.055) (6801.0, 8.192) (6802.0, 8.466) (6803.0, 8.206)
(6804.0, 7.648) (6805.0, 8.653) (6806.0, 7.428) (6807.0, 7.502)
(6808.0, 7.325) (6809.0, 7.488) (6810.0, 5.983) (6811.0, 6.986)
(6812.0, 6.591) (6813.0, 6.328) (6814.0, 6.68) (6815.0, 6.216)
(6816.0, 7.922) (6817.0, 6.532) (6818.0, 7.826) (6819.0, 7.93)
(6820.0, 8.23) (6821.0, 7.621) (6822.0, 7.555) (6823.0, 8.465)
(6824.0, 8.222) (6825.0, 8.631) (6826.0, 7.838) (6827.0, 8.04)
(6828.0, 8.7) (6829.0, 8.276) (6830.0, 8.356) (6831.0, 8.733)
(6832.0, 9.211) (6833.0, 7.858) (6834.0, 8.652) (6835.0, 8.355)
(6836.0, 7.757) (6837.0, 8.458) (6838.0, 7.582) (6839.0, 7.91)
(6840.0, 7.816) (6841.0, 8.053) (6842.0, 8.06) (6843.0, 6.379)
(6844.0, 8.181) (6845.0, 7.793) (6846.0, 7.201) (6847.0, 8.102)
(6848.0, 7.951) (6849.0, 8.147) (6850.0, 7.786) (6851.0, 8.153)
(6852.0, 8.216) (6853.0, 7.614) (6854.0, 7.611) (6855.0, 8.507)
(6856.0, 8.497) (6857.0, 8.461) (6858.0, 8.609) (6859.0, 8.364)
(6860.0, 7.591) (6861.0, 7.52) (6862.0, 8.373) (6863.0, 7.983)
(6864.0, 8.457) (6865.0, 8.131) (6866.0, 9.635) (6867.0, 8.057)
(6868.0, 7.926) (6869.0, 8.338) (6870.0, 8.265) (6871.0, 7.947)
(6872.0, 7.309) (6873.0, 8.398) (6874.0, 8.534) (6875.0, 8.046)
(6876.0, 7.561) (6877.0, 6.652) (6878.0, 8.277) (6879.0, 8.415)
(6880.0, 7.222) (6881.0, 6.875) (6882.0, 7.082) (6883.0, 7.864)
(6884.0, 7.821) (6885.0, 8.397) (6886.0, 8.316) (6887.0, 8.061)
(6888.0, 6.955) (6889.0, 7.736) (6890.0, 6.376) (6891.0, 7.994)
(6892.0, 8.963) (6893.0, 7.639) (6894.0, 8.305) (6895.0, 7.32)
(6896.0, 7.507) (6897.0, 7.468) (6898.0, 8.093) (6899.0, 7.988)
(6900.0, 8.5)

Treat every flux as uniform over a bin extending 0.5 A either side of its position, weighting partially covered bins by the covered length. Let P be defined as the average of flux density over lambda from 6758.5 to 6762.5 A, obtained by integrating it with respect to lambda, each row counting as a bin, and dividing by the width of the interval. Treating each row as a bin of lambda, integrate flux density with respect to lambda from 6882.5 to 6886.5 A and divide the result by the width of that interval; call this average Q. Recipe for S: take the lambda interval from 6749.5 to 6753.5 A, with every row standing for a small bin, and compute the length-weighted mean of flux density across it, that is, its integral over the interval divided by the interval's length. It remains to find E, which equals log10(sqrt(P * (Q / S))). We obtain 0.448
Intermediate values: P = 8.2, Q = 8.10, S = 8.47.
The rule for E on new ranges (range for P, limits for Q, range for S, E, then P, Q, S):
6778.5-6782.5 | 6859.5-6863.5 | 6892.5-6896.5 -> 0.446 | 7.6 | 7.87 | 7.69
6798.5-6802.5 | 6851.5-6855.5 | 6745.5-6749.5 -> 0.464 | 8.2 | 7.99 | 7.75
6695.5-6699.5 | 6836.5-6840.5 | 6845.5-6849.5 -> 0.444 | 7.6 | 7.94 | 7.85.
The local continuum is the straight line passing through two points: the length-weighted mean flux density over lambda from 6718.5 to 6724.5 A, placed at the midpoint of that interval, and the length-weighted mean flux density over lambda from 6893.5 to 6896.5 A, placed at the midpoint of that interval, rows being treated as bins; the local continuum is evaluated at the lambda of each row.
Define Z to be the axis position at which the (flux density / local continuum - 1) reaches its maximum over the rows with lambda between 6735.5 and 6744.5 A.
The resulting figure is 6738.0 A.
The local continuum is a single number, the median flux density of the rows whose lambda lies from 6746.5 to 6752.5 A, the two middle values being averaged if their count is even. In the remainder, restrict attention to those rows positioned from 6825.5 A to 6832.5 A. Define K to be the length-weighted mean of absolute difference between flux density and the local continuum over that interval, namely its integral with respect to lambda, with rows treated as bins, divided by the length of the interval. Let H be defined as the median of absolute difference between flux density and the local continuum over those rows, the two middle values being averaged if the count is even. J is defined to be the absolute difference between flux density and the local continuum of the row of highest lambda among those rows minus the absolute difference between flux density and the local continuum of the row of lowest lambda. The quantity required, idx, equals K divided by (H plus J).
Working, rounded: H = 0.42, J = 0.5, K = 0.37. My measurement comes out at 0.39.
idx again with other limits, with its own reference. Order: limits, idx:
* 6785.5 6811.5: 0.35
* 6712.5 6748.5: 0.45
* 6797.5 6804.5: -5.65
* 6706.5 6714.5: 0.67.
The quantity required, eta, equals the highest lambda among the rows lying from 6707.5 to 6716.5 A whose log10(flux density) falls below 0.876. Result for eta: 6714.0 A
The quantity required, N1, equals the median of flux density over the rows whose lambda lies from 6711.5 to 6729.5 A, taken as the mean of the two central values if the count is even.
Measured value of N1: 7.85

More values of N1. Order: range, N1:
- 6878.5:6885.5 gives 7.82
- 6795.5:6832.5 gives 7.92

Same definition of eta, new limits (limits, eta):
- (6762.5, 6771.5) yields 6771.0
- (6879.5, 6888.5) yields 6888.0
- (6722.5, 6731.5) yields 6731.0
